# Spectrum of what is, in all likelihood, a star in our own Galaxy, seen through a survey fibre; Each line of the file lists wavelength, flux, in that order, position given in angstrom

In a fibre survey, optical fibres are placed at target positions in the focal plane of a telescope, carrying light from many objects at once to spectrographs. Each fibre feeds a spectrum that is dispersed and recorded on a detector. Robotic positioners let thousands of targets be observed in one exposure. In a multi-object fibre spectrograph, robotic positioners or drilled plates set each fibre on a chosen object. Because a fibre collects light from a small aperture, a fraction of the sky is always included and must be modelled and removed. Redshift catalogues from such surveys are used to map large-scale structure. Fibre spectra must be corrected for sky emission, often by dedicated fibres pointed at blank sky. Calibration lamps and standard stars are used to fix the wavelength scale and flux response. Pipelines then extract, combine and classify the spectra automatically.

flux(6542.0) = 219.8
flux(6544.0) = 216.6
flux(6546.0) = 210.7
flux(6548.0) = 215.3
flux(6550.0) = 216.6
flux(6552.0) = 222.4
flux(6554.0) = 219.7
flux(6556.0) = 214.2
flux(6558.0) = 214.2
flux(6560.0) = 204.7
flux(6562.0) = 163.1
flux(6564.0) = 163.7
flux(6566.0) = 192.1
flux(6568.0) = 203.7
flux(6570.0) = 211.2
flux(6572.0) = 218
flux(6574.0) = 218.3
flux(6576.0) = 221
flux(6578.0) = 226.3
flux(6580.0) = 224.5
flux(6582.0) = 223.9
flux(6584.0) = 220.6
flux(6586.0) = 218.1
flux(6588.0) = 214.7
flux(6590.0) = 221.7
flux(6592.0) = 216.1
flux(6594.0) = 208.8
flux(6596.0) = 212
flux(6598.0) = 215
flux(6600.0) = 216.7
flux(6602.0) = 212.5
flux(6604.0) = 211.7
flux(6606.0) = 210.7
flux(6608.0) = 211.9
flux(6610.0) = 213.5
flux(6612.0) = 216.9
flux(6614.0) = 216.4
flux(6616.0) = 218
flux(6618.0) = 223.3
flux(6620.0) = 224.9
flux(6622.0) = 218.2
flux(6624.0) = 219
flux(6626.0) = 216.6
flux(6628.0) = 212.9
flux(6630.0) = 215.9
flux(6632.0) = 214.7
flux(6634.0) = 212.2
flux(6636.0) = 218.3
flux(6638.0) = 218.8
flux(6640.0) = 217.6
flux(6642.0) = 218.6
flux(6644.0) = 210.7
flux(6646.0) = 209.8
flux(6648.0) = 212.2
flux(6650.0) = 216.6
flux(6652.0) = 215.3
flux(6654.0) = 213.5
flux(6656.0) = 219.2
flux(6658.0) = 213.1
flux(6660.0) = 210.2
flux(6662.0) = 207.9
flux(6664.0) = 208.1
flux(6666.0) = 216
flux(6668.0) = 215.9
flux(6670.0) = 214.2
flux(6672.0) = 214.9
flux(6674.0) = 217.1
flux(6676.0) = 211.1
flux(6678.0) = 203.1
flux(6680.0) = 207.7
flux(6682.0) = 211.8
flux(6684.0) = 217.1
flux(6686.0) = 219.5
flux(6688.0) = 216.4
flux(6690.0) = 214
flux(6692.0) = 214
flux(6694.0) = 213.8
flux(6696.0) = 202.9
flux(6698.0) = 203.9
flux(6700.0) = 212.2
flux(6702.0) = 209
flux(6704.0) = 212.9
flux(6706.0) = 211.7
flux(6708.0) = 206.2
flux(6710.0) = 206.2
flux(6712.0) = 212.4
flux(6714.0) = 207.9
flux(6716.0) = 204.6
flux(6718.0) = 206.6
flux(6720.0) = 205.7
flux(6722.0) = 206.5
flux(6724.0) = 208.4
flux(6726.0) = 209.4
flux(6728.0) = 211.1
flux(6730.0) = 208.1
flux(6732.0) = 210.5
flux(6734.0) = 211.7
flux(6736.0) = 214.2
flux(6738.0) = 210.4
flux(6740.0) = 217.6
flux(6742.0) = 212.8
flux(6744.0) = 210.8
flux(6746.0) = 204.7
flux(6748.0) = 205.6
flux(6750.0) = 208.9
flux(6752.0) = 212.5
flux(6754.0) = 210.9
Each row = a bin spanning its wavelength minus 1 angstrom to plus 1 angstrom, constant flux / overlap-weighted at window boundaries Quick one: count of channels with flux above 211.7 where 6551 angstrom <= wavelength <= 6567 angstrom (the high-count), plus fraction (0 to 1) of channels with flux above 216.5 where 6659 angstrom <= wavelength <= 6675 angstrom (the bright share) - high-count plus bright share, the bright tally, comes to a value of 4.1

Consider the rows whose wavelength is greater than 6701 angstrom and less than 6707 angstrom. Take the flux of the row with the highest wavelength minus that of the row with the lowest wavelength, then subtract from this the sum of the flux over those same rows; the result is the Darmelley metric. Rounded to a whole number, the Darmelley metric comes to -631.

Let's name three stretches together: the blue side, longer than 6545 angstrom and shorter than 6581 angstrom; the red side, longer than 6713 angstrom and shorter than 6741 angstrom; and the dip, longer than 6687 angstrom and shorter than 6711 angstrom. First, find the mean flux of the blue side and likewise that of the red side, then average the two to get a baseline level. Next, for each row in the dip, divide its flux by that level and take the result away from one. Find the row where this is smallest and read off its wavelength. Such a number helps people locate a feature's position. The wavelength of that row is 6688.0 angstrom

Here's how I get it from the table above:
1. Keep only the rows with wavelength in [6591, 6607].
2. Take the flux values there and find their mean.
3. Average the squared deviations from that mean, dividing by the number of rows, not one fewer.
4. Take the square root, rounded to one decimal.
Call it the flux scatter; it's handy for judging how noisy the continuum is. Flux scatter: 2.6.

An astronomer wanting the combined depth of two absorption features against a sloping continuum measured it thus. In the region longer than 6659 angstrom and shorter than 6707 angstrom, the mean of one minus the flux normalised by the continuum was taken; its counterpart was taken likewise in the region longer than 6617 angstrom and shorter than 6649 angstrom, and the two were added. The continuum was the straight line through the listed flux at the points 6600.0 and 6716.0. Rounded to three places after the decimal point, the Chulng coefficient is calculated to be -0.034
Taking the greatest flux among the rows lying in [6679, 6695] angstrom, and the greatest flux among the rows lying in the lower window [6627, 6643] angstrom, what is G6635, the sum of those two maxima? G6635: 438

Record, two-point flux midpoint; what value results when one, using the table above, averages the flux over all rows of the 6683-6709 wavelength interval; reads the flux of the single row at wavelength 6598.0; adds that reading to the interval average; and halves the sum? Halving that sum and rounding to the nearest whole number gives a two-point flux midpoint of 213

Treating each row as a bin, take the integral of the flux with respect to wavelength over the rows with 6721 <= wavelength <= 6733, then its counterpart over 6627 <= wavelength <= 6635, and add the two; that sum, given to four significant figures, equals 4219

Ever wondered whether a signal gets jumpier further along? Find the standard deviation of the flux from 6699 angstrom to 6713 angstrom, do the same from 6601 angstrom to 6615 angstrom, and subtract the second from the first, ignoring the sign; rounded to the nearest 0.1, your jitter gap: 0.5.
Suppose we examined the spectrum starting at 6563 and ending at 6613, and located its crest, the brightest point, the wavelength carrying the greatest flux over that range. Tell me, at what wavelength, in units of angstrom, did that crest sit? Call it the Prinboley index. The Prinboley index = 6578.0 angstrom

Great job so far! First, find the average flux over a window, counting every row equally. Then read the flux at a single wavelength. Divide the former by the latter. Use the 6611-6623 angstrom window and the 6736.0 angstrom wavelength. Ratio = 1.03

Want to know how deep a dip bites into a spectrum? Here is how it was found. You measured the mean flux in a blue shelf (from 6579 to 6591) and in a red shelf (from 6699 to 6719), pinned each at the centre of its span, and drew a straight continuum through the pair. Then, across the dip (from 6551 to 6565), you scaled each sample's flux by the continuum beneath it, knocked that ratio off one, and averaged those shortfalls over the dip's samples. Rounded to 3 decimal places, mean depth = 0.102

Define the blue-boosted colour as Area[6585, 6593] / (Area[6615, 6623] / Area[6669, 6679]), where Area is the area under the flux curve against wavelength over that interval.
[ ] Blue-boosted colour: 2088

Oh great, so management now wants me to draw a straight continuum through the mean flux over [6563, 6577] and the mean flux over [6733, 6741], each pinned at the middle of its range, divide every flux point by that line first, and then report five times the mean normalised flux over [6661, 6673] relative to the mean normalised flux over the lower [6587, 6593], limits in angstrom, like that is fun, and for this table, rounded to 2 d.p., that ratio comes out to 4.79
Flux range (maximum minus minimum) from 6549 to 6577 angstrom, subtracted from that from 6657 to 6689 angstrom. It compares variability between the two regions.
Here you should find -43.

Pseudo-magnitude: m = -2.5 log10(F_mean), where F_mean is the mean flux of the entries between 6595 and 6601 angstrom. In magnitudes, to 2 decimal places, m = -5.83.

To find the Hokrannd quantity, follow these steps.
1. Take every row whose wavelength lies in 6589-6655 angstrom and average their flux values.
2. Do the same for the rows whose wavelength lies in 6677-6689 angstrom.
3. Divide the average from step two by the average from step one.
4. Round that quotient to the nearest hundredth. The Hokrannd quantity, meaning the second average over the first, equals 0.99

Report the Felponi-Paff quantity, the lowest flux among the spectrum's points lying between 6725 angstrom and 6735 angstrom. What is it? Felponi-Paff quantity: 208.1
